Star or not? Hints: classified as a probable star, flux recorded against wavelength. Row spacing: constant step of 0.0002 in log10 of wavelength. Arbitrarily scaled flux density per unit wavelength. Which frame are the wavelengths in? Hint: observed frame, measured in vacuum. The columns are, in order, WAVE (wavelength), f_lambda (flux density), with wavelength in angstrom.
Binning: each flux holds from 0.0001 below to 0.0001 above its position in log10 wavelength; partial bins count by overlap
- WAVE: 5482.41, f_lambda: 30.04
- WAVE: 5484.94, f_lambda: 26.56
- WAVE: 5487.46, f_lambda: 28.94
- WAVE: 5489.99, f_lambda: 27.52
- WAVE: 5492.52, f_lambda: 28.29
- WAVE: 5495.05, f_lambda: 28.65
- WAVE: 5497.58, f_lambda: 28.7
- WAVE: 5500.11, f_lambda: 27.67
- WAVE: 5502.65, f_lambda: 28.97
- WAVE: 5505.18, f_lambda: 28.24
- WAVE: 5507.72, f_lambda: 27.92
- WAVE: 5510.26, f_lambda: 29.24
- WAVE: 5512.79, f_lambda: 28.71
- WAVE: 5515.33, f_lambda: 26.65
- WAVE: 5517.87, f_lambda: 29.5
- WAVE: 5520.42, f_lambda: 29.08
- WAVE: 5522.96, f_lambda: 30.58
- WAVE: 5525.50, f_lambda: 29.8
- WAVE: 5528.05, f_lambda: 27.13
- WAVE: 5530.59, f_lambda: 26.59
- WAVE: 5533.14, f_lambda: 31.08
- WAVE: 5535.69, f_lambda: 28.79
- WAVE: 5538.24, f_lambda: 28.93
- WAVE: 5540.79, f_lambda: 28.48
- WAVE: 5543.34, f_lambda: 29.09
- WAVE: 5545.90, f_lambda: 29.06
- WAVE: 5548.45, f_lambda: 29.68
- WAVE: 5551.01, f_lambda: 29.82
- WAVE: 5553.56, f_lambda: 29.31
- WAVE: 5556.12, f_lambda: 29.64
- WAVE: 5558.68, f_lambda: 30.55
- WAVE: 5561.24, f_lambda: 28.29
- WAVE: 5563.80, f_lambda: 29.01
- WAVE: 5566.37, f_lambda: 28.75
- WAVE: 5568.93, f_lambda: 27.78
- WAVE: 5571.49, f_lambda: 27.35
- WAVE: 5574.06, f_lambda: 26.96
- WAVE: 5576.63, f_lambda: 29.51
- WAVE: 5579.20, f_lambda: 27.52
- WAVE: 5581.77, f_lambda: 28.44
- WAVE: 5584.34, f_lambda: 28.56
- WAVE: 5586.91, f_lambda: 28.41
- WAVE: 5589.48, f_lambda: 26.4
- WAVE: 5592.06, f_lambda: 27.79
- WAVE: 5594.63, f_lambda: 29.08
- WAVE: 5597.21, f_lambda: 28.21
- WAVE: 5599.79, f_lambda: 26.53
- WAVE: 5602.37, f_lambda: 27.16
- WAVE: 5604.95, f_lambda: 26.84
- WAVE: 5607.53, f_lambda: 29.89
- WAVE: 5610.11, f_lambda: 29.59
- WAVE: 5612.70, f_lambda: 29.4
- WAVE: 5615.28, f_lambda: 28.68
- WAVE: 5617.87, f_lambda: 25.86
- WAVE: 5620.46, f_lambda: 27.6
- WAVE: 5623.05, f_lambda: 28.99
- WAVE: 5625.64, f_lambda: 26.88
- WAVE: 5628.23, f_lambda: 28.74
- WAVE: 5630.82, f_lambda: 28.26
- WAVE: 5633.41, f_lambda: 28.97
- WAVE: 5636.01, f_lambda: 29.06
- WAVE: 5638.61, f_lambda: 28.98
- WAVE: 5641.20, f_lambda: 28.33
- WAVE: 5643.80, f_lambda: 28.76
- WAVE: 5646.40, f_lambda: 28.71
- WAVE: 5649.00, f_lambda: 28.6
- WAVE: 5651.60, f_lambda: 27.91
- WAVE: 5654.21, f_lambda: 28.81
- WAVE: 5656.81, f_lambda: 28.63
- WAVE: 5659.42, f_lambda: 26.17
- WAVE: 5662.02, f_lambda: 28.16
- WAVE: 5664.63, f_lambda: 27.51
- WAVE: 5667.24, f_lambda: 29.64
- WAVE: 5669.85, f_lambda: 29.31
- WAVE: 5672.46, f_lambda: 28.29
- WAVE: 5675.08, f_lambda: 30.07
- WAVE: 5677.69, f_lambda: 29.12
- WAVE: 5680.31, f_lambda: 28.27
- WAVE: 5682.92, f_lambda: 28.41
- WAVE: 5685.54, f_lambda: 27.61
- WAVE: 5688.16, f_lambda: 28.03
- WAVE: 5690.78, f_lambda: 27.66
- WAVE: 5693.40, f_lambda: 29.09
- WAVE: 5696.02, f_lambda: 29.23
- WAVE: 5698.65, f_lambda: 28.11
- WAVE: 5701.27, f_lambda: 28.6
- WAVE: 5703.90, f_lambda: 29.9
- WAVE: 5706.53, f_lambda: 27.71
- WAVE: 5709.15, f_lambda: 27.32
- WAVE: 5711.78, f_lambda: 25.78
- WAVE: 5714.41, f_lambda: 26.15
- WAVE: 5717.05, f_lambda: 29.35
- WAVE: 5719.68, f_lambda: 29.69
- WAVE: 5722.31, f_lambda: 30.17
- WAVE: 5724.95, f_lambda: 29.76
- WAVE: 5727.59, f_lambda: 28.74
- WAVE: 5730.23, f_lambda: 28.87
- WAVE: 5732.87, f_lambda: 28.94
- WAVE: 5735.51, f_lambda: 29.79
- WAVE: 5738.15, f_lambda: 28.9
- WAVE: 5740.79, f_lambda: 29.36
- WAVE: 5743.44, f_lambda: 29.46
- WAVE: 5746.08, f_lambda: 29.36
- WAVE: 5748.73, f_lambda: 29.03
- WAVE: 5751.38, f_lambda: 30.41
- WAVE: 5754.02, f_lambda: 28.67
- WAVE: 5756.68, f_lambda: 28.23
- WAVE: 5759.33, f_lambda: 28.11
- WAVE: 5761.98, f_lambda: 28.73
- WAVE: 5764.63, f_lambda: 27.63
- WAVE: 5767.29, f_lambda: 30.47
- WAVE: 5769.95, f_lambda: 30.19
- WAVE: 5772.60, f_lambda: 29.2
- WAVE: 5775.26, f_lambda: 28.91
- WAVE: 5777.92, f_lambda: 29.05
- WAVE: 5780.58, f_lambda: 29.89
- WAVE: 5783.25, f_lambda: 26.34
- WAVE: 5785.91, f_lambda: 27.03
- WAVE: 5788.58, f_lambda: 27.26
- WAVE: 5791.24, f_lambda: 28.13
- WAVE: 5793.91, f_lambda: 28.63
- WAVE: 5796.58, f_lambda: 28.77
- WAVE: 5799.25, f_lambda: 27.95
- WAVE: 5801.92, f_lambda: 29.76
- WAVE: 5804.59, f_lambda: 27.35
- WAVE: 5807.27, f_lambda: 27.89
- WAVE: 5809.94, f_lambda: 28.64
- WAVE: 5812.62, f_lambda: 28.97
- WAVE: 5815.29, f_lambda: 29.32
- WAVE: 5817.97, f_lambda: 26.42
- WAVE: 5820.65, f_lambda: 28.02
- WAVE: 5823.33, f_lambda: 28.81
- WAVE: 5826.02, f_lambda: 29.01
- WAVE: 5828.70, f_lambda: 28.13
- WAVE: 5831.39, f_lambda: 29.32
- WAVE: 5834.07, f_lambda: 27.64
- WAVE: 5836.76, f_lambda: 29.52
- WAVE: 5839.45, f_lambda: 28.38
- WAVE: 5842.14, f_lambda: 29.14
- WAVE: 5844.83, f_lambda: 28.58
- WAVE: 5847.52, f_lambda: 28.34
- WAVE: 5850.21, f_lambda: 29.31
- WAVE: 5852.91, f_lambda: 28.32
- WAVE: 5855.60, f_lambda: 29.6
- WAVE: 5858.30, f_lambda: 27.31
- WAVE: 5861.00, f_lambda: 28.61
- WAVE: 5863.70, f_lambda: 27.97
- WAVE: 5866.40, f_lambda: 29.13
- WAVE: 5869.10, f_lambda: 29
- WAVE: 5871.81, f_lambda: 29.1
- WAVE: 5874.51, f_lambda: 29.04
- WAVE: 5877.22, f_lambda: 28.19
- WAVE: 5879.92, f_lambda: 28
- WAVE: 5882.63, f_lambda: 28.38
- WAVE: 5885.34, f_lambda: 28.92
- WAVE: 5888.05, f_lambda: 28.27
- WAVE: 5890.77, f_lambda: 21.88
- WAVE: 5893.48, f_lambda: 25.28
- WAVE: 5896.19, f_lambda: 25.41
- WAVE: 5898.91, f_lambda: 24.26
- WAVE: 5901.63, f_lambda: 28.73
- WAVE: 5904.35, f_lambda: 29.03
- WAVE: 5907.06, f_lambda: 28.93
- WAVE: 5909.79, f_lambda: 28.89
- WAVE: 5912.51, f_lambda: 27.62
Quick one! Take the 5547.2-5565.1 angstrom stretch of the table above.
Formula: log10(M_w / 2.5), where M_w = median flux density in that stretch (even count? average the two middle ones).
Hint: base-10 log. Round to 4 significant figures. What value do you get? 1.074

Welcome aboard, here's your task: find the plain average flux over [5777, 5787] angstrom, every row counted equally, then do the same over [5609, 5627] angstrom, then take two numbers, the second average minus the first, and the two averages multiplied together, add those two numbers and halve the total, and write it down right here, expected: 395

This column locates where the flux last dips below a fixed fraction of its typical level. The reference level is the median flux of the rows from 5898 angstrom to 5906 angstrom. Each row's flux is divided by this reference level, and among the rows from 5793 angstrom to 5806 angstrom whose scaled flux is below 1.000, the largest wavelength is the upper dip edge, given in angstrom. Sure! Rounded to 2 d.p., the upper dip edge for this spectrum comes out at 5804.59 angstrom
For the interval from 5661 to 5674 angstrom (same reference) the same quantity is 5672.46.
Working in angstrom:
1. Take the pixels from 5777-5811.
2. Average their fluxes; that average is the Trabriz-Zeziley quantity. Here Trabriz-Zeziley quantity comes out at 28.2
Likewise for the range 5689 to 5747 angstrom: 28.7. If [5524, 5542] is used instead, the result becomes 28.7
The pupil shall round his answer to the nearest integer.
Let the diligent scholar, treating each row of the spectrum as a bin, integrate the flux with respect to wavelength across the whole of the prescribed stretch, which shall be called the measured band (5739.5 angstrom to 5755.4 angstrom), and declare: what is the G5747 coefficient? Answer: 467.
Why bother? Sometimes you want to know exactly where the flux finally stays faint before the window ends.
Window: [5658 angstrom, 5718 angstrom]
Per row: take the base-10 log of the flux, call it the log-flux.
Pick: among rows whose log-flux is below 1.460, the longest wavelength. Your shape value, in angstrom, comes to 5714.41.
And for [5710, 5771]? 5764.63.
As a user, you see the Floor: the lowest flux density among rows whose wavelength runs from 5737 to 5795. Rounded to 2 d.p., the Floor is 26.34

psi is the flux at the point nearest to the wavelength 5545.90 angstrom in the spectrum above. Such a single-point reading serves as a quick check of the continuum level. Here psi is 29.06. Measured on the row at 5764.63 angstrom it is 27.63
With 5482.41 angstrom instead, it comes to 30.04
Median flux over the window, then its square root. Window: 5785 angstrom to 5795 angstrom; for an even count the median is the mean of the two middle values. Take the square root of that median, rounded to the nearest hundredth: 5.26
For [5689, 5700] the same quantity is 5.35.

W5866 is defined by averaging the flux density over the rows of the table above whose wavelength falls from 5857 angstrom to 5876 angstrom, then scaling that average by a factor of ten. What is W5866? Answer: 286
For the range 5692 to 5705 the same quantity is 290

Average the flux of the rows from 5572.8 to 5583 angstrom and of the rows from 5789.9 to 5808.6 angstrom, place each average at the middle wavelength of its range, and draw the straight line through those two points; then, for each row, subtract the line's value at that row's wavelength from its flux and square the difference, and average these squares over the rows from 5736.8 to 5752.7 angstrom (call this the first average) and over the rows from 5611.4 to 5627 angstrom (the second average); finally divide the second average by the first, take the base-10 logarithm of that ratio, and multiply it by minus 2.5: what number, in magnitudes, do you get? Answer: -0.1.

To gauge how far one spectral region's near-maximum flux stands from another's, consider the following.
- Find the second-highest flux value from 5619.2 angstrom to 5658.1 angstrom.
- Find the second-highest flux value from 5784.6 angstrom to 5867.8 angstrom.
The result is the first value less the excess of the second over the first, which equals 28.4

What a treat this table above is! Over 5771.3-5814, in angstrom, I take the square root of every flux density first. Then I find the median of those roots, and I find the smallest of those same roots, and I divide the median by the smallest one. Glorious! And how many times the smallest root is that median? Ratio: 1.04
